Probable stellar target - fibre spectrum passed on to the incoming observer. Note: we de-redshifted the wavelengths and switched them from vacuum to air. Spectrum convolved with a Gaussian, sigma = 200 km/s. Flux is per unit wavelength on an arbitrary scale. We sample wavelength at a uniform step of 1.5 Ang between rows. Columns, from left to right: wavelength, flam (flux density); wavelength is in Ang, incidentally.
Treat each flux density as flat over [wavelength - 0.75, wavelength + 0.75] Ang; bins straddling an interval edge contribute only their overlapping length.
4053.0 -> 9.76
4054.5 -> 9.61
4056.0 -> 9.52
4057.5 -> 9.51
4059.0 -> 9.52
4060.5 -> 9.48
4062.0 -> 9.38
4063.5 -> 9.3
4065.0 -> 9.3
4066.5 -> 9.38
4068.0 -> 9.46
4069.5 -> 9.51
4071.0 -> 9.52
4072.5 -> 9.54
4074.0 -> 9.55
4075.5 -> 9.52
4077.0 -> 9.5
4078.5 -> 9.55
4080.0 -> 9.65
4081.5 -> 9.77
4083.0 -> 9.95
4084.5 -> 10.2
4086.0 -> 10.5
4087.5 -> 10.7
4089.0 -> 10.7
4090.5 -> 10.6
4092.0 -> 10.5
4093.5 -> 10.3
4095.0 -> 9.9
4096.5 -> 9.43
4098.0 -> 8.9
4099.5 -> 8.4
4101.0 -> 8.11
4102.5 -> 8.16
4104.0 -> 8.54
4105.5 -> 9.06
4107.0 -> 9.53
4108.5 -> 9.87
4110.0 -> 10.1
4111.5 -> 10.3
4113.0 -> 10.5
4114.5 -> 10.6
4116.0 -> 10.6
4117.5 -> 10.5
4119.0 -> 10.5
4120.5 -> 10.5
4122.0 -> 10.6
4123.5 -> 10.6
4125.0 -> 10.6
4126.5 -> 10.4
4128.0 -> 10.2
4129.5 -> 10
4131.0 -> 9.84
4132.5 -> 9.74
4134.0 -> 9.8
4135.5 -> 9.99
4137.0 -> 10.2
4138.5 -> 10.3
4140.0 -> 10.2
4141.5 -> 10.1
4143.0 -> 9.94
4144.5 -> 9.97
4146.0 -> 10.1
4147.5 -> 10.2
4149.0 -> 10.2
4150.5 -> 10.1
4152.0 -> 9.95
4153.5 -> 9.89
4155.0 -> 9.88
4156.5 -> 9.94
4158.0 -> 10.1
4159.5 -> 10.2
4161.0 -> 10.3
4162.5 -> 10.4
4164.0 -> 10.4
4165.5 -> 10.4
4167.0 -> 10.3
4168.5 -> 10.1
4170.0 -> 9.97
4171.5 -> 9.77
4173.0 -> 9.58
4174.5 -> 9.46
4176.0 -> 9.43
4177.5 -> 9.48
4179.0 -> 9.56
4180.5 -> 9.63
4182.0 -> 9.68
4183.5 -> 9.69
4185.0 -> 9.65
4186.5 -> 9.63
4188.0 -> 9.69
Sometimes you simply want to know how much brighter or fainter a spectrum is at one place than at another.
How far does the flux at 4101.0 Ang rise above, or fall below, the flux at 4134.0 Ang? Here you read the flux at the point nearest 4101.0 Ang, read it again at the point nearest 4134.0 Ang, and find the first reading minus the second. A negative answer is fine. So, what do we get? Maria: -1.7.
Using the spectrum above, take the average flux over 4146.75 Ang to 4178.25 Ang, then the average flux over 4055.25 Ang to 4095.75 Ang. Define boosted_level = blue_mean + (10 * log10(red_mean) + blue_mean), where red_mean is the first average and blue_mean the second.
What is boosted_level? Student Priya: 29.58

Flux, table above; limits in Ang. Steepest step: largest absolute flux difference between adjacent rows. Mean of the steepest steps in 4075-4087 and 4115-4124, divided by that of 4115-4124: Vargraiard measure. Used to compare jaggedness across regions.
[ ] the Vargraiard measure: 2.0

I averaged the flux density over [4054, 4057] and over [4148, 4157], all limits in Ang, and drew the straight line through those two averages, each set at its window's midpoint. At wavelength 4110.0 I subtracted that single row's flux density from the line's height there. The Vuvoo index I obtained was -0.29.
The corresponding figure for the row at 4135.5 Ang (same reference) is -0.07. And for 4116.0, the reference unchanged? -0.77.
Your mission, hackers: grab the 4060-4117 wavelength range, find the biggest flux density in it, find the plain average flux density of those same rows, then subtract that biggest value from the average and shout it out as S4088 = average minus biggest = -1.02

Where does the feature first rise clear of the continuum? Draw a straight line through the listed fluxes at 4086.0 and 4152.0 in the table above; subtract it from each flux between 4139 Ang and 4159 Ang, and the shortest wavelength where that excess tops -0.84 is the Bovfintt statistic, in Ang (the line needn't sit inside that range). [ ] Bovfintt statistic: 4140.0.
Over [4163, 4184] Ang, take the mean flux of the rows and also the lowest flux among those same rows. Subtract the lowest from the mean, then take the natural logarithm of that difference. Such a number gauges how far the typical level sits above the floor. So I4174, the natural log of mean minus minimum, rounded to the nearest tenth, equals -0.9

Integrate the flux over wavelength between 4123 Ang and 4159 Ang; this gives 363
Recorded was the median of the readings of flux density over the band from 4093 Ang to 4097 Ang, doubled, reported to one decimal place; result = 19.8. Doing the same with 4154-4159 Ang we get 19.9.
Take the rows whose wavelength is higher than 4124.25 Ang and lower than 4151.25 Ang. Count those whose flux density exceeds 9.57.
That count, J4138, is 18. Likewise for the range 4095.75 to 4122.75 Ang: 10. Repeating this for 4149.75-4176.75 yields 16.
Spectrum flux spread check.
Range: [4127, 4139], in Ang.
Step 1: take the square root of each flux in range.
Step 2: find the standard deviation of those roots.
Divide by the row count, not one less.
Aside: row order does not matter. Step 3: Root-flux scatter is 0.031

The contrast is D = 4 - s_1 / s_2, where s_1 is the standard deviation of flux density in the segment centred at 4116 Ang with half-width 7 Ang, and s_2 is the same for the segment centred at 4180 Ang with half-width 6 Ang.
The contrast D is 2.4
